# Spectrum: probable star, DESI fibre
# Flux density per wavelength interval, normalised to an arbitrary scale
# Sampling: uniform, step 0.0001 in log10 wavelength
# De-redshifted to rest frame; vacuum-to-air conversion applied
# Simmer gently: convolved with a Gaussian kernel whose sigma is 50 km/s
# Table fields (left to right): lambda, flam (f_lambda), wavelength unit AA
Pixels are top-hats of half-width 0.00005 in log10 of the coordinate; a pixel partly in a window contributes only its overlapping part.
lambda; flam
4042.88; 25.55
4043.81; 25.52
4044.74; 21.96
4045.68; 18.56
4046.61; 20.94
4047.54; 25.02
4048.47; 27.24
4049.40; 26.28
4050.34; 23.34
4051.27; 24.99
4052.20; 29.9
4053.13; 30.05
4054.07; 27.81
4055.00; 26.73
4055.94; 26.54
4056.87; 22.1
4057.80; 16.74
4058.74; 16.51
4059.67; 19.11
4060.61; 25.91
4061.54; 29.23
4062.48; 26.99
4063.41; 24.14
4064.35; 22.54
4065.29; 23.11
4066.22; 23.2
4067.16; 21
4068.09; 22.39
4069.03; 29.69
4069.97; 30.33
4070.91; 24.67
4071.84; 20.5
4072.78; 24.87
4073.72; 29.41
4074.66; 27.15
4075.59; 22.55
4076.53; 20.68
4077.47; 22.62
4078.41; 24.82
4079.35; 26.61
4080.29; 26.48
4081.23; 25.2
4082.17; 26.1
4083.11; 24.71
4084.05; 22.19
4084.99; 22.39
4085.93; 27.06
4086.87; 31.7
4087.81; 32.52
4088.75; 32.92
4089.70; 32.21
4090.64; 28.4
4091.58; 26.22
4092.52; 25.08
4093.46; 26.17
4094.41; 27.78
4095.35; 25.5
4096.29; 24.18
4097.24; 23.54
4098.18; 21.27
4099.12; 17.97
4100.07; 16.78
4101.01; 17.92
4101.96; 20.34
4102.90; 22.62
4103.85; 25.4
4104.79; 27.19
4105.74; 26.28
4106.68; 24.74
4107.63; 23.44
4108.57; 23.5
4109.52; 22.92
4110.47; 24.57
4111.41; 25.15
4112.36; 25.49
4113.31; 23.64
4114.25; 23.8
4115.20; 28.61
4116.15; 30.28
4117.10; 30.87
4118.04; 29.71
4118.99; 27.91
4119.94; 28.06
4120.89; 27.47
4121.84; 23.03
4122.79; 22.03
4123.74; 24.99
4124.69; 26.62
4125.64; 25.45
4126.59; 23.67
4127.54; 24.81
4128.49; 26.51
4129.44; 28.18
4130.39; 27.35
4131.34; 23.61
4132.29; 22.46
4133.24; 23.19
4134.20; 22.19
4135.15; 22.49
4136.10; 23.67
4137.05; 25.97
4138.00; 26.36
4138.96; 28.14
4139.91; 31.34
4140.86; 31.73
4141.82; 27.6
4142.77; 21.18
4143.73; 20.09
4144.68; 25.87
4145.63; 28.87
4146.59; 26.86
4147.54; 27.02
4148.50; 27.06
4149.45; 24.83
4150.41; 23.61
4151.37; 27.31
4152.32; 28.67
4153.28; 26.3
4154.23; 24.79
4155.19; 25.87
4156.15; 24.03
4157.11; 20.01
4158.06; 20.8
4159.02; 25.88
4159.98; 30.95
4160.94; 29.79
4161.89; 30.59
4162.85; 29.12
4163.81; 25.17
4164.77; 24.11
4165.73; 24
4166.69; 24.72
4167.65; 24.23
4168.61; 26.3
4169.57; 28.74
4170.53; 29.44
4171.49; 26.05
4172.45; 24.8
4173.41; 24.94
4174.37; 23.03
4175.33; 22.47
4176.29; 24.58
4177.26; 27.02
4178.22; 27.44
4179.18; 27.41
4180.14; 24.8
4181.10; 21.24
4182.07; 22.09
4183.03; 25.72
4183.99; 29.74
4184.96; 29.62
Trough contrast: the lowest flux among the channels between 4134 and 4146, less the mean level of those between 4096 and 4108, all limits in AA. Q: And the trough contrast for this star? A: -2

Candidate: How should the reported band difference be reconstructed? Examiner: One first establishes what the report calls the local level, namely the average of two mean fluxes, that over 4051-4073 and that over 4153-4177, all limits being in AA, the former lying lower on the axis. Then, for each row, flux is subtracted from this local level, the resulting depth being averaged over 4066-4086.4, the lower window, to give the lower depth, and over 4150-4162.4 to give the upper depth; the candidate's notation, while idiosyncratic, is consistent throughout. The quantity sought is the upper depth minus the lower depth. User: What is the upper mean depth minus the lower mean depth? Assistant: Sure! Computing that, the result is -1.3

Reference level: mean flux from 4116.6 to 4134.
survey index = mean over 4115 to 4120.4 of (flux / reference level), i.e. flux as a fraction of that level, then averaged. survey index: 1.13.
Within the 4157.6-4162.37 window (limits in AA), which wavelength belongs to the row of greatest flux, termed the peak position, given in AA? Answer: 4159.98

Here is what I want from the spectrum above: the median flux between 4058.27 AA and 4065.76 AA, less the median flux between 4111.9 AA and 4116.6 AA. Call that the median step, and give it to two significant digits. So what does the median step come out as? -1.9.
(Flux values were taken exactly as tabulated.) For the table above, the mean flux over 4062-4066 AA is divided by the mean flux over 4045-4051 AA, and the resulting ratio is 1.03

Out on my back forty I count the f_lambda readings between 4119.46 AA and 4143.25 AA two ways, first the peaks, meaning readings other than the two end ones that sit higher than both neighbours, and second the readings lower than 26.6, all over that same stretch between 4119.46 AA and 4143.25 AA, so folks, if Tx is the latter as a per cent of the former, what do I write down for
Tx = 400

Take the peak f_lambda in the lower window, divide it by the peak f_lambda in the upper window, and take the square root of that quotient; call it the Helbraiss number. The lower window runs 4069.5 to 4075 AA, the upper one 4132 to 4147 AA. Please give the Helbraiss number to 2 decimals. 0.98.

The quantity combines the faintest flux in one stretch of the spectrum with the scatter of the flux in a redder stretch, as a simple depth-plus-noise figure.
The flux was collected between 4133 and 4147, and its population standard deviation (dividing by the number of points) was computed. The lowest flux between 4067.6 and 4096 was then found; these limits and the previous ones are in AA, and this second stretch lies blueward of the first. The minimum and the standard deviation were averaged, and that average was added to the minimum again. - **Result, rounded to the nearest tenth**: 32.5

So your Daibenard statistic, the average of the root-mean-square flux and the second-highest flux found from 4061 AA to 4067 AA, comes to 26.0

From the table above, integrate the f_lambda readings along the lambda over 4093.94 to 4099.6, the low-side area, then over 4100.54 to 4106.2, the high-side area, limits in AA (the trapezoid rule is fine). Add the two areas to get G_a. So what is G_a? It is 264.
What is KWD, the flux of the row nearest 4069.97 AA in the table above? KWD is 30.33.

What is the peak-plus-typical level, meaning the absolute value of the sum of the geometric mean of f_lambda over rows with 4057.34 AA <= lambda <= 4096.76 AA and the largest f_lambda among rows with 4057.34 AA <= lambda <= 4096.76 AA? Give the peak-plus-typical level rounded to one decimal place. 57.9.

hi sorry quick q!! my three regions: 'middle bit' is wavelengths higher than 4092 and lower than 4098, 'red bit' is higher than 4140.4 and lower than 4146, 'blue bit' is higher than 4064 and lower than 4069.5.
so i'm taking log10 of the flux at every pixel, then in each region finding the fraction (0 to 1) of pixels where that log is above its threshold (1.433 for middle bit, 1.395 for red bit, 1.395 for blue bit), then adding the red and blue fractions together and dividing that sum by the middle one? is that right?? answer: 5.0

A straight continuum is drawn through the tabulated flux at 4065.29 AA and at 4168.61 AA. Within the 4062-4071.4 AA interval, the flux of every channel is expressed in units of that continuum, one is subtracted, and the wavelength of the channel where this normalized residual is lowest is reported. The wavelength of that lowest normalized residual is 4067.16 AA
